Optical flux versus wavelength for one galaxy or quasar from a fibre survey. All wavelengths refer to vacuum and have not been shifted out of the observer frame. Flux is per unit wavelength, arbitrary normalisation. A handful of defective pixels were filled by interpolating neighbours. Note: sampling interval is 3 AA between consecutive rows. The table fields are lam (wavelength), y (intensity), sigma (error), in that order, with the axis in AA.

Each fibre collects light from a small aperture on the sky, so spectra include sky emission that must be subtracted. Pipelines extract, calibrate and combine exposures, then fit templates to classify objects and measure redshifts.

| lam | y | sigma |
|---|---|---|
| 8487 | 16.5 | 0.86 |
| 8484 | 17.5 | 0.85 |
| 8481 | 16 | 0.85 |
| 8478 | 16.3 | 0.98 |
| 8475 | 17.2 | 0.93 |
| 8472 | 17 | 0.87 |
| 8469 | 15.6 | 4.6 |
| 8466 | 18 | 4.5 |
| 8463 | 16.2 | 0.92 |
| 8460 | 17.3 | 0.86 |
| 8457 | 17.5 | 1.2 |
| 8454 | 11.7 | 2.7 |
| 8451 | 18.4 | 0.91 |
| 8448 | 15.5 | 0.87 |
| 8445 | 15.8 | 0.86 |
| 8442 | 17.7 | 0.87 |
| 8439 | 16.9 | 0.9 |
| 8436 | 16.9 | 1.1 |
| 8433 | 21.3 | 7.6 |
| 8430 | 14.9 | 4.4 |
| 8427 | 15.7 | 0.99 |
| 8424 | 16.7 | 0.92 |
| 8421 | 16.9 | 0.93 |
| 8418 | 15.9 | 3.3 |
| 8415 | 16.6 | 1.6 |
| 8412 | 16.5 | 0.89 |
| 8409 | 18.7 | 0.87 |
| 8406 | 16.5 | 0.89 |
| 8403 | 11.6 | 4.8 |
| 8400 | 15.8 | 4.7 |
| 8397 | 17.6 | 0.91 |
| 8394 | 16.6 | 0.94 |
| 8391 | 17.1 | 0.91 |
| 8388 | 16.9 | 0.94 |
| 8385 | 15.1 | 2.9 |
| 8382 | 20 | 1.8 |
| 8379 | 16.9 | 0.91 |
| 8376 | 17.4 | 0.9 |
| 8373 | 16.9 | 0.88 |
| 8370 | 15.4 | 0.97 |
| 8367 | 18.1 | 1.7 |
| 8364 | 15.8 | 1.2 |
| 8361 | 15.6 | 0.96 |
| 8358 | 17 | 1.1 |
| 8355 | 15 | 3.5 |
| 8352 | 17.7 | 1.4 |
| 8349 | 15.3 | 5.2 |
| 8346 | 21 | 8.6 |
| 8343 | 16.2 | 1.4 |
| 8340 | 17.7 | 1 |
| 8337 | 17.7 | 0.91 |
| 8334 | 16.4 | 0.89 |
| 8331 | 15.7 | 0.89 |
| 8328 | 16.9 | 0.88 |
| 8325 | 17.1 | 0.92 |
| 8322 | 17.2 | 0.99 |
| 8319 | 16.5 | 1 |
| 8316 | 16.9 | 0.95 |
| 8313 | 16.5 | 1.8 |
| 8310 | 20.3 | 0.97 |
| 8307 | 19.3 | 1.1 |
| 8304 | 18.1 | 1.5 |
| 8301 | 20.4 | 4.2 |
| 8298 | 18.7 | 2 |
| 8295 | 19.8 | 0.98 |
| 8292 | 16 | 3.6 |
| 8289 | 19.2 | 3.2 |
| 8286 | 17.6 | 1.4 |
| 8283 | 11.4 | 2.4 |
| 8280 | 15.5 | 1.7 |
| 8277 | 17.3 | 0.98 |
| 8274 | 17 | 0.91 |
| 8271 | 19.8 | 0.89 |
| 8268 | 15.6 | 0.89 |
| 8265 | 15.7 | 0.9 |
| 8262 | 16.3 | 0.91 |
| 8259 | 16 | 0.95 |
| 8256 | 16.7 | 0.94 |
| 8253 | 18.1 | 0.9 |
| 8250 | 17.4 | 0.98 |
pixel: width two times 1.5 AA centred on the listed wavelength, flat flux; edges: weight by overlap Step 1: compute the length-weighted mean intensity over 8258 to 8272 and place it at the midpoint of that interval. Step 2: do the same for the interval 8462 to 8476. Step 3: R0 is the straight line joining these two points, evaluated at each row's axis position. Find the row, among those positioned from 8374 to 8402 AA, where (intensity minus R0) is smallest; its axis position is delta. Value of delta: 8385 AA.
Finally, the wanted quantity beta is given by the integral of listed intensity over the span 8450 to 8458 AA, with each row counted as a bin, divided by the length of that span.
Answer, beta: 15.6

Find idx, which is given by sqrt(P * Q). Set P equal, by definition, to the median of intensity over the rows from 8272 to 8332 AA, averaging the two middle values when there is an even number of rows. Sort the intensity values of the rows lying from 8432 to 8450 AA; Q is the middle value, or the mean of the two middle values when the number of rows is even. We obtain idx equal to 17.0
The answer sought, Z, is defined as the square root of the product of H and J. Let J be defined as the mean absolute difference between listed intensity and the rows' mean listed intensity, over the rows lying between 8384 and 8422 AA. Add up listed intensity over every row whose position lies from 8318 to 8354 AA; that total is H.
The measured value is 15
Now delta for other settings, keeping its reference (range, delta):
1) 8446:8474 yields 8454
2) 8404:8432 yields 8430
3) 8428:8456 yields 8454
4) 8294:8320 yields 8319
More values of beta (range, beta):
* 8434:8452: 16.9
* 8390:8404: 15.8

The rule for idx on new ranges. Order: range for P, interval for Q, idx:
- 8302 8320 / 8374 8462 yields 17.2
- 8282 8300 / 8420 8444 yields 17.5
